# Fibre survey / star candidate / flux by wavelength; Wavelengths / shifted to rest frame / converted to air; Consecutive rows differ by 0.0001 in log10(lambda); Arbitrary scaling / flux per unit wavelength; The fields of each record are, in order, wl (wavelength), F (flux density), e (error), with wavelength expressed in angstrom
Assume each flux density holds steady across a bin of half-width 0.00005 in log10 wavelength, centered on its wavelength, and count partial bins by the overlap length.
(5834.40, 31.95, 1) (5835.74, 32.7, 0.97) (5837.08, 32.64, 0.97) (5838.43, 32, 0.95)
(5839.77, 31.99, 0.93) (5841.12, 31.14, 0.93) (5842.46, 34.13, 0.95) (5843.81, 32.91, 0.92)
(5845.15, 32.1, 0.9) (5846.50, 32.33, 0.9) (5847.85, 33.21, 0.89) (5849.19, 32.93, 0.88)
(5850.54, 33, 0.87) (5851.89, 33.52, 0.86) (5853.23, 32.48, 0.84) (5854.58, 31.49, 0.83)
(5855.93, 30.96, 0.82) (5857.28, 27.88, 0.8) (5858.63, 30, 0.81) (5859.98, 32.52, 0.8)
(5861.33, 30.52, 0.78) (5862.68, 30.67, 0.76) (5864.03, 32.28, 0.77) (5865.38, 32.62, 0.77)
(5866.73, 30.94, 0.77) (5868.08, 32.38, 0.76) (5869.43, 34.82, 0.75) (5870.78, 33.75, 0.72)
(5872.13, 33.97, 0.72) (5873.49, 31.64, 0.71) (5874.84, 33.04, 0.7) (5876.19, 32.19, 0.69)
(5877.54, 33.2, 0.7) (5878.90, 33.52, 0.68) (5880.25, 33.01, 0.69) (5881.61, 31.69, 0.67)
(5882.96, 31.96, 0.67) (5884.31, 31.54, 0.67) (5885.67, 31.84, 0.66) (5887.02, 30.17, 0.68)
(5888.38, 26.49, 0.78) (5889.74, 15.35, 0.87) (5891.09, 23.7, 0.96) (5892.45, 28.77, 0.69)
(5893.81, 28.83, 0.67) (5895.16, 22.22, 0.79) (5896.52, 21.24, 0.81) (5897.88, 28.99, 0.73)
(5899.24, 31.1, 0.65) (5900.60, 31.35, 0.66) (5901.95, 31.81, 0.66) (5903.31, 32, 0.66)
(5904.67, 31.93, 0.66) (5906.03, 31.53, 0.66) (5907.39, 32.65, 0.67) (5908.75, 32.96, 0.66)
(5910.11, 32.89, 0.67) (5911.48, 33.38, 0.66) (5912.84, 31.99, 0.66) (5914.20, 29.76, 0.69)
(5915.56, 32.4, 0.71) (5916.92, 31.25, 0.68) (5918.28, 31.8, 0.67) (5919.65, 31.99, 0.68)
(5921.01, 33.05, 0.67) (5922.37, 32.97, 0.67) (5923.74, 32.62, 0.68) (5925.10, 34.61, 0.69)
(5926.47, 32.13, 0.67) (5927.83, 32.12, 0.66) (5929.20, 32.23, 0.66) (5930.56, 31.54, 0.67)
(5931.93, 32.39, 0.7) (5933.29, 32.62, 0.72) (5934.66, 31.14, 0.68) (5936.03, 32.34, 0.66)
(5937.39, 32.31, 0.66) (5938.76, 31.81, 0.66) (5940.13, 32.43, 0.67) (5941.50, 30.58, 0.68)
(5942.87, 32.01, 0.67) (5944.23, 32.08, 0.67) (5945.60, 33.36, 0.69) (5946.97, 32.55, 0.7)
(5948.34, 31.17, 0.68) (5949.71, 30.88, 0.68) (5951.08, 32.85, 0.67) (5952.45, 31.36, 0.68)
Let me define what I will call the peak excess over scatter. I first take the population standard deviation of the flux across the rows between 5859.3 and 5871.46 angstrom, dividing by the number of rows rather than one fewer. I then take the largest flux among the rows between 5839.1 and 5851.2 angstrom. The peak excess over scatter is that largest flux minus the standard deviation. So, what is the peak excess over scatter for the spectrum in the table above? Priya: 32.8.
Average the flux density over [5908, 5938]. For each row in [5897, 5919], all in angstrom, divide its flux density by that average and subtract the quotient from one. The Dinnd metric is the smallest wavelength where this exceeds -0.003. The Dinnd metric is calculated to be 5897.88 angstrom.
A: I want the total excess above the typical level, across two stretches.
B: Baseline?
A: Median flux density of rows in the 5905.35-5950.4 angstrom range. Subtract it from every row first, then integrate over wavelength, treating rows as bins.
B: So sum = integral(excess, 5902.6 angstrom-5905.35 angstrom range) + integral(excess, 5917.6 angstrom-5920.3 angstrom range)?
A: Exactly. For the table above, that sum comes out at -1.6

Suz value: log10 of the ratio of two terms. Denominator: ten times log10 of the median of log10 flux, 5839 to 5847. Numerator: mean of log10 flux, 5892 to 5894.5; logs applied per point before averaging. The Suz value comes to -0.087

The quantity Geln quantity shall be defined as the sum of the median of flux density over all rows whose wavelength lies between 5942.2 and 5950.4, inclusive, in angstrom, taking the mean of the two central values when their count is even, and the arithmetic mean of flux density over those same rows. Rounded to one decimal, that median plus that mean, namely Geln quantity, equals 64.1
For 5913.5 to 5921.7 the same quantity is 63.6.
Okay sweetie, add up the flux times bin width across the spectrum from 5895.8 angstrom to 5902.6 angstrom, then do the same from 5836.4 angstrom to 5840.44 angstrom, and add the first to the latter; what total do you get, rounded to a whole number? 326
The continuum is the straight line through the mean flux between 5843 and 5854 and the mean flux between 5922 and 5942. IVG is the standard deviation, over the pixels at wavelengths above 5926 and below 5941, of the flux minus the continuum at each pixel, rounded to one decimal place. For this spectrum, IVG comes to 0.4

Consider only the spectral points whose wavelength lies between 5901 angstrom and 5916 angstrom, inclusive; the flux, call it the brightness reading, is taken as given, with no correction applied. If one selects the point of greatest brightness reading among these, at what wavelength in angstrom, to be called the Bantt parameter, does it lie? 5911.48 angstrom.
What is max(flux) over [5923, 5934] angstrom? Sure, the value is 34.61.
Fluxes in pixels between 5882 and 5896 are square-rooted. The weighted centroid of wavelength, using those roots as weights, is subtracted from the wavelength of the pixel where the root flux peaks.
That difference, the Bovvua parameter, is -5.9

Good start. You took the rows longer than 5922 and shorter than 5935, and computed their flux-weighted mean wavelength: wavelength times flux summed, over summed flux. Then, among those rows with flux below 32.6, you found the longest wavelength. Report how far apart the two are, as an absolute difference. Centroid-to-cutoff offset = 6.2 angstrom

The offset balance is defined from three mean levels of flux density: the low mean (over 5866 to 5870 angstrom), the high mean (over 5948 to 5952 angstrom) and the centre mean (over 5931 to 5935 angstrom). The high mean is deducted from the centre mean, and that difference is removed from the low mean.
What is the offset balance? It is 32.3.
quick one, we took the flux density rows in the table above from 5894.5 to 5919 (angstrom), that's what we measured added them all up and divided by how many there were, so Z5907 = 30.6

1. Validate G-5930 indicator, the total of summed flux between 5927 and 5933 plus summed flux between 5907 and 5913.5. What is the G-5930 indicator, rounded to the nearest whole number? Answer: 292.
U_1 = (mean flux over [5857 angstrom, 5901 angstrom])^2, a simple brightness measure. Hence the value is 908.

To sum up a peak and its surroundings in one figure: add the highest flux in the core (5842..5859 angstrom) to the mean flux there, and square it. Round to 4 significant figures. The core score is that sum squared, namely 4383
